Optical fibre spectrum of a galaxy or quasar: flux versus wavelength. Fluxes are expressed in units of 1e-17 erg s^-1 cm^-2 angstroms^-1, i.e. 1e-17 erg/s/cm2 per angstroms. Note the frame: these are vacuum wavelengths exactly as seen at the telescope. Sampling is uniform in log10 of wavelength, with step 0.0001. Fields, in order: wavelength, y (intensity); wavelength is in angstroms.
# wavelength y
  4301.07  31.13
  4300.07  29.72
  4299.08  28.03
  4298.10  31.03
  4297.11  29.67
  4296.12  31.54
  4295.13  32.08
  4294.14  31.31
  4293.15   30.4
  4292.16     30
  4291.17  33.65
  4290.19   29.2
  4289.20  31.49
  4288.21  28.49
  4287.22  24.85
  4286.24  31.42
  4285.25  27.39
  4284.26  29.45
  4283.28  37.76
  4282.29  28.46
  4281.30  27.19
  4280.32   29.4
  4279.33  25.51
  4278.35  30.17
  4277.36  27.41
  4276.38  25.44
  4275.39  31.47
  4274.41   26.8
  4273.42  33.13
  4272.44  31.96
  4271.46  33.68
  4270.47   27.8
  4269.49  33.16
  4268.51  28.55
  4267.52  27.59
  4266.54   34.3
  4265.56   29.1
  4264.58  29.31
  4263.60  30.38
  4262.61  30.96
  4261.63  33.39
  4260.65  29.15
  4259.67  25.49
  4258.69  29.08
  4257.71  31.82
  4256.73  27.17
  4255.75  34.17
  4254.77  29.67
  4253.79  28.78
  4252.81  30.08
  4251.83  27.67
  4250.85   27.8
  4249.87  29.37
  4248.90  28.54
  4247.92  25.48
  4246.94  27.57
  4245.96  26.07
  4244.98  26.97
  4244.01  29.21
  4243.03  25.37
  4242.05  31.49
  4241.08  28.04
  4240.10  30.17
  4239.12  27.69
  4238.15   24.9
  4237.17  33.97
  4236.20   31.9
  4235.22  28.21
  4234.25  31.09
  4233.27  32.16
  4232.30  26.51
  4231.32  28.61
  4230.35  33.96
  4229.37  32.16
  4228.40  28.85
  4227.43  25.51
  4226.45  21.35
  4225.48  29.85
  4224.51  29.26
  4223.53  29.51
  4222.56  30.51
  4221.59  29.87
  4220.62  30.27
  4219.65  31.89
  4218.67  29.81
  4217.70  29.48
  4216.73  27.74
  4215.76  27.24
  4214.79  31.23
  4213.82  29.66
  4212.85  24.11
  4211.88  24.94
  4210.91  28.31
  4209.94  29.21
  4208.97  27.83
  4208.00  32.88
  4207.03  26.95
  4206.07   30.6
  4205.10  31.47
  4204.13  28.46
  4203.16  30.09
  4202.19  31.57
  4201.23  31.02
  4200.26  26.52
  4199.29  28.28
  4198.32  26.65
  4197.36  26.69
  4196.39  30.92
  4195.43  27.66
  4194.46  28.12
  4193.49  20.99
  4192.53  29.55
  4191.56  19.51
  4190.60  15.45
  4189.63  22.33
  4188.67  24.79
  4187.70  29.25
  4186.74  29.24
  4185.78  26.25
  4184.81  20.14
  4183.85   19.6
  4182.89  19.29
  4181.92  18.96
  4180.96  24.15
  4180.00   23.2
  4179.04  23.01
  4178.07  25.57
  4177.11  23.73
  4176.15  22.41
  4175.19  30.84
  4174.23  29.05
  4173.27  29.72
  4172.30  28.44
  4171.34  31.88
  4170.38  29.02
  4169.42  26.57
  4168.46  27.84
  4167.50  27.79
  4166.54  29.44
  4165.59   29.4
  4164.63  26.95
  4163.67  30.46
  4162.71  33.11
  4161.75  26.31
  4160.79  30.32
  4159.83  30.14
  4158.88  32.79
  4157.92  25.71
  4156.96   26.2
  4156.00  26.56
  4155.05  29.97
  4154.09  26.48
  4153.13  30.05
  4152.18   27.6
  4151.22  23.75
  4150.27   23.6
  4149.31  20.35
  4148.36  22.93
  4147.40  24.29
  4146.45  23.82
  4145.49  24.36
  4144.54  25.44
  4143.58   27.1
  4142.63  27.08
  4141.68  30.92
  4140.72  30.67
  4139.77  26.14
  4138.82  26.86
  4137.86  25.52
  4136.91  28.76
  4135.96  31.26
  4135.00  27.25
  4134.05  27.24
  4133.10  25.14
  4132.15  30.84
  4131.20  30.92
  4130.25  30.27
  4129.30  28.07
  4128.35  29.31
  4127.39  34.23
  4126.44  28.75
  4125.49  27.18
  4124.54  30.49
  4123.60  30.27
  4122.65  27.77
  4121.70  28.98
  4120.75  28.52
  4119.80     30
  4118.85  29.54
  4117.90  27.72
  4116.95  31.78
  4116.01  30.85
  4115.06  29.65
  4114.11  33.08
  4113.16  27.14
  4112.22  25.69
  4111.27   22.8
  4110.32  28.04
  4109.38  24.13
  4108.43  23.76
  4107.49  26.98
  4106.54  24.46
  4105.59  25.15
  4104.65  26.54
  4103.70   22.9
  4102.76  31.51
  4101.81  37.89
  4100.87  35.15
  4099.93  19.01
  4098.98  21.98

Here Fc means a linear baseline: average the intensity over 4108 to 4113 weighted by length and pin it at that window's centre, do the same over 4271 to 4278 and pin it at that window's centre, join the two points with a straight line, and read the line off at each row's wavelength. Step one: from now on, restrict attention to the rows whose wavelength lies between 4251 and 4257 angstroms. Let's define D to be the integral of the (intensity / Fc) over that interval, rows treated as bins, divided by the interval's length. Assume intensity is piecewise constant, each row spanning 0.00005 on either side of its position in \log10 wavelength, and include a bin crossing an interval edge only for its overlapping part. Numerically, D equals 1.01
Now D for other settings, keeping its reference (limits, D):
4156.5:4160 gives 1.08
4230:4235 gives 1.05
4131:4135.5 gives 1.09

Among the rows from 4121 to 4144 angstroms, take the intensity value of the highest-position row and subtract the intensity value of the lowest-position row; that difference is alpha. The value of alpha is -2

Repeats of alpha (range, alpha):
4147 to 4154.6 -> 2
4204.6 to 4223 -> -1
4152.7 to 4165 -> -3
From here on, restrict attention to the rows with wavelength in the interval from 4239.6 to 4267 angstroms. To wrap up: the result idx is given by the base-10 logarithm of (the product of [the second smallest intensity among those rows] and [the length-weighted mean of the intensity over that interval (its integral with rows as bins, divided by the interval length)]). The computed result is 2.87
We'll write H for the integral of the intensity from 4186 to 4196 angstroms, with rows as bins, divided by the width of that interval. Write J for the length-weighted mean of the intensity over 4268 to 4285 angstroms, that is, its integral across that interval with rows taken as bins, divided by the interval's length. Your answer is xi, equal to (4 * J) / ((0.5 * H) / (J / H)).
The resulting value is 11.5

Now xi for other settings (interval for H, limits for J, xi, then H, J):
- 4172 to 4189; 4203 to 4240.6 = 11.1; 25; 29.2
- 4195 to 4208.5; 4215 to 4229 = 7.7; 29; 28.7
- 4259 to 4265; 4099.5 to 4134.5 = 7.3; 30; 28.4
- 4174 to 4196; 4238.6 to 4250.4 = 10.9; 24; 28.0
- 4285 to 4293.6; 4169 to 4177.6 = 7.1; 30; 28.0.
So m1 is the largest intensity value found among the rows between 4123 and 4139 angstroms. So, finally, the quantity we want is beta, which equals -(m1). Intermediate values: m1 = 34.23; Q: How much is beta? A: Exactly -34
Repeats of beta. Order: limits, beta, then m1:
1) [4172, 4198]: -31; 30.92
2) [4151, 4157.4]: -30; 30.05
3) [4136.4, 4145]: -31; 30.92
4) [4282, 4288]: -38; 37.76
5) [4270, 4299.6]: -38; 37.76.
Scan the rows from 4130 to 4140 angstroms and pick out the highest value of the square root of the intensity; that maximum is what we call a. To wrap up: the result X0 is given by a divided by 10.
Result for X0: 0.559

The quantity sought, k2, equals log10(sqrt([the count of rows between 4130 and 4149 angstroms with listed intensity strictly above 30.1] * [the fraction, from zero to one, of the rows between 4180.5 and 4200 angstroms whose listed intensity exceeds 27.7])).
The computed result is 0.13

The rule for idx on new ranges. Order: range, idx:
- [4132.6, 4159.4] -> 2.79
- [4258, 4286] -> 2.88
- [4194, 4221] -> 2.86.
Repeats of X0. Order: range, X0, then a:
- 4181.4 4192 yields 0.541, 5.41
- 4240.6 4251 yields 0.561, 5.61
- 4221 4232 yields 0.583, 5.83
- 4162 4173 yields 0.575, 5.75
